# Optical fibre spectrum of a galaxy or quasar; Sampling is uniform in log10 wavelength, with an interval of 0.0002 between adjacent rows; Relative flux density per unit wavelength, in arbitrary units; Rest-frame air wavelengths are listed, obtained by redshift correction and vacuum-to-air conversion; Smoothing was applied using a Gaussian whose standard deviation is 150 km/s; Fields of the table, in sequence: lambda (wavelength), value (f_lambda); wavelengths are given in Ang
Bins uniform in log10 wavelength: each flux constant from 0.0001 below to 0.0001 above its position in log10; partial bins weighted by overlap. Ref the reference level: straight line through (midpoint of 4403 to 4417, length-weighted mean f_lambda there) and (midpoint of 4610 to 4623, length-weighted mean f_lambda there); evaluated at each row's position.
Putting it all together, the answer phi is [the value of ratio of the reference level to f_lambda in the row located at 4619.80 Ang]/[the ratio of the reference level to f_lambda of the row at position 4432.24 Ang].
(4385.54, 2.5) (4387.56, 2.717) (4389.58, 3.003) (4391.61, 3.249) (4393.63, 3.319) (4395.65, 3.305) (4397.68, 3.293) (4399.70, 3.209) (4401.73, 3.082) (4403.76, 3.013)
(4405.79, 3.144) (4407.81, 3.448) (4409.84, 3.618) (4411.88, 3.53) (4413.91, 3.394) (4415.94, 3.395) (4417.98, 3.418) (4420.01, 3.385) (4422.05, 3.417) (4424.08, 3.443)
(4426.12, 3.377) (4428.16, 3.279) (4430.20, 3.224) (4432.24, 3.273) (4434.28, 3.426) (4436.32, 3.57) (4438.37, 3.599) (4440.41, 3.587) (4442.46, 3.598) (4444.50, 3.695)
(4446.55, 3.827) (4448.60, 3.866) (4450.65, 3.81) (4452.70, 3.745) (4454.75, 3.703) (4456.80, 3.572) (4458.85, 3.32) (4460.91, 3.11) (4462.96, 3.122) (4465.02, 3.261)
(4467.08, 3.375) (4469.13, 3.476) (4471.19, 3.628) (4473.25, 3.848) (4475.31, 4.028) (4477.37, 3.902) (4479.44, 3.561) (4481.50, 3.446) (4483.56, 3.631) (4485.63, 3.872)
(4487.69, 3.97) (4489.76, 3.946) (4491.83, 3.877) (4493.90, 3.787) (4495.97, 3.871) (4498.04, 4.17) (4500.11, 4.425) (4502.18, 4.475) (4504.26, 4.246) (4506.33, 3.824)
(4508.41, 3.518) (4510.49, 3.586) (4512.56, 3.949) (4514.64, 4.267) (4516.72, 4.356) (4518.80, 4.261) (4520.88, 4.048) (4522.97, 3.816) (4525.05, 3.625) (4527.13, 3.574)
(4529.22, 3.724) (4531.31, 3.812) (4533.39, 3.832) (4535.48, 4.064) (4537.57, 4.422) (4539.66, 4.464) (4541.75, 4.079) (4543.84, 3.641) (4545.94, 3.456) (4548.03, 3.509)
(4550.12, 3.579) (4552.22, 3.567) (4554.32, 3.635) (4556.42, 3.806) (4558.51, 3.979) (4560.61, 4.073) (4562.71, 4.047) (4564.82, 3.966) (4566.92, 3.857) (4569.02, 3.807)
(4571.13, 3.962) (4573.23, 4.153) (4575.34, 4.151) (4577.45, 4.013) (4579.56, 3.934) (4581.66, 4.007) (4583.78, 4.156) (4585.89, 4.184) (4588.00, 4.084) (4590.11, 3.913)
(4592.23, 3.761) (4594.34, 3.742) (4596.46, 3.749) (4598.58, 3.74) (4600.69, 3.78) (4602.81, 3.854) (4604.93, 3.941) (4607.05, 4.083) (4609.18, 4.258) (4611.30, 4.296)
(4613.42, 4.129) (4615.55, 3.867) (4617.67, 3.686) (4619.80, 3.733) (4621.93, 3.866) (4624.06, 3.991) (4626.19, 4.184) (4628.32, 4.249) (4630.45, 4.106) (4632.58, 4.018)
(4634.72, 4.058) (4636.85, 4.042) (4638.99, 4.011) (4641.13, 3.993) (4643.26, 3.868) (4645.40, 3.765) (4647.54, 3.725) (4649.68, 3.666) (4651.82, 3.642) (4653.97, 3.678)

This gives 1.01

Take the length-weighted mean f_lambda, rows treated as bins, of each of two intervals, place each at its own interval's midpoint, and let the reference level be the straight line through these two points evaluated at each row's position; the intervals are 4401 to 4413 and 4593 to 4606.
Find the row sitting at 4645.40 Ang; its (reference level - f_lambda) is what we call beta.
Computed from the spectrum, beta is 0.2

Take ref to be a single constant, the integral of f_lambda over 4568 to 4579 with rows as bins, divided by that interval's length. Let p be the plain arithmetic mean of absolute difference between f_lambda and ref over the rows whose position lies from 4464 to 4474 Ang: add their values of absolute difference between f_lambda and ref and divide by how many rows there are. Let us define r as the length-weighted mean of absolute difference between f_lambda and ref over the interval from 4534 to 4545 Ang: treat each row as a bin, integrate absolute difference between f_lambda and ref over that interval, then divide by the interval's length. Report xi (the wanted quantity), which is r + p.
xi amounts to 0.76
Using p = 0.49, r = 0.27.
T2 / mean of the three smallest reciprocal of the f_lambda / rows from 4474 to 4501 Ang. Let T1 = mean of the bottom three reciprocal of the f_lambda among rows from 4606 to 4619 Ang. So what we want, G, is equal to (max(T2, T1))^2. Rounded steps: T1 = 0.237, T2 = 0.238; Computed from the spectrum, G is 0.057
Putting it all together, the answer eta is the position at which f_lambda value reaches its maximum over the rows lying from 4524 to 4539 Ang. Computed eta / 4537.57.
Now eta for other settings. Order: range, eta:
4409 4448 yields 4446.55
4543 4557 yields 4556.42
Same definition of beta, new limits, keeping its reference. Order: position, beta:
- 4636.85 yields -0.1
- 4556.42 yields -0.1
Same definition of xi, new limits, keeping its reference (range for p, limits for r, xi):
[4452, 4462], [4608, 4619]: 0.74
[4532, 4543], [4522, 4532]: 0.54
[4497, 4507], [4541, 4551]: 0.69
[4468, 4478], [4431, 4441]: 0.77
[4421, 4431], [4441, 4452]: 0.92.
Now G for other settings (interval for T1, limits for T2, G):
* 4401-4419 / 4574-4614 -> 0.080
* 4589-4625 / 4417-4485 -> 0.065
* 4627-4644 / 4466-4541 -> 0.058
